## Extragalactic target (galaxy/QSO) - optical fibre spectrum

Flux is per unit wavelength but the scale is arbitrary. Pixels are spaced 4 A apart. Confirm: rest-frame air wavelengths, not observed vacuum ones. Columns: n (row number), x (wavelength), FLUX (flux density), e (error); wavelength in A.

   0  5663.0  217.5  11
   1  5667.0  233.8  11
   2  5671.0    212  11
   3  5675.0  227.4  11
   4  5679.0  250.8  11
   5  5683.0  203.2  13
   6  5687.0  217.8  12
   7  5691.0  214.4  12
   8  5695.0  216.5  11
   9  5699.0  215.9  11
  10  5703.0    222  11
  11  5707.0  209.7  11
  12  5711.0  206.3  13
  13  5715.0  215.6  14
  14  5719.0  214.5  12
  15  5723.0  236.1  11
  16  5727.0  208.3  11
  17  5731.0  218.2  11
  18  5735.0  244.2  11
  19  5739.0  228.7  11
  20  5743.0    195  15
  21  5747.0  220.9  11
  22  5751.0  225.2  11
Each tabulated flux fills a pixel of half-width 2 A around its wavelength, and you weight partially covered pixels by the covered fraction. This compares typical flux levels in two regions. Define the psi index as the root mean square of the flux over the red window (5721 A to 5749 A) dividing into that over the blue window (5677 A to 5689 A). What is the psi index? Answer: 1.01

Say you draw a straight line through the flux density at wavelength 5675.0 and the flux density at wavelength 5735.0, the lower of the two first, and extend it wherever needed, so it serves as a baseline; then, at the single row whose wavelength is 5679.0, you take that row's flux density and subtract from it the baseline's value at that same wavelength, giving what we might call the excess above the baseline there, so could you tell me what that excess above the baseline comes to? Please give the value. 22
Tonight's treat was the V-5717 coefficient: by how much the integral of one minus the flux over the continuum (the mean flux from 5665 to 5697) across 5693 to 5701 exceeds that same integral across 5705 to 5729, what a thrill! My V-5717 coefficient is -0.54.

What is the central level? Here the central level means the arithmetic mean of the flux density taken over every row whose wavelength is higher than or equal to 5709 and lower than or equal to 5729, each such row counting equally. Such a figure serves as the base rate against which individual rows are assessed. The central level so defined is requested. 216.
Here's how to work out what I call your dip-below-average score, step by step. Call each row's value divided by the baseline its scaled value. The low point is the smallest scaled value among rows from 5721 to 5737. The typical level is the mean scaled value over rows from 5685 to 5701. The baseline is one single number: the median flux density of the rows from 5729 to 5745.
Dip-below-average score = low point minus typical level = -0.035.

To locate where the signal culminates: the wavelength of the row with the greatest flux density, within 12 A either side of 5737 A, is 5735.0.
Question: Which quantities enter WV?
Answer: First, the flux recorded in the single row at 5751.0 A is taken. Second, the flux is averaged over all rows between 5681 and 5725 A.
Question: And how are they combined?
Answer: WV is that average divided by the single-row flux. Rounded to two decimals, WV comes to 0.96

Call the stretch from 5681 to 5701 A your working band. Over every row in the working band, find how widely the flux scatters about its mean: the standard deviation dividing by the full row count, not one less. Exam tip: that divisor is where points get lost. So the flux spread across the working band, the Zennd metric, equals 5.3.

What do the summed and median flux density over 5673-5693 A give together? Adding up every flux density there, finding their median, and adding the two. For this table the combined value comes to 1331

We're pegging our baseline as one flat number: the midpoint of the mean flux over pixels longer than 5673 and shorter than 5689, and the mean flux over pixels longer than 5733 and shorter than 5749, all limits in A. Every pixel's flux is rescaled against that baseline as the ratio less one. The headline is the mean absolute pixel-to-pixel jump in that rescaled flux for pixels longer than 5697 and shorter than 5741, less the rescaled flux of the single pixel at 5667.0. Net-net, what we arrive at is 0.01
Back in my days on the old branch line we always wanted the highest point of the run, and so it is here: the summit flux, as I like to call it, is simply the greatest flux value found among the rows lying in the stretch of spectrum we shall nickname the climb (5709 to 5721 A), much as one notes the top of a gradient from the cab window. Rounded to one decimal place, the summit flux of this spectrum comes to 215.6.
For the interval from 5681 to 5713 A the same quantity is 222.0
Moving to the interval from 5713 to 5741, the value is 244.2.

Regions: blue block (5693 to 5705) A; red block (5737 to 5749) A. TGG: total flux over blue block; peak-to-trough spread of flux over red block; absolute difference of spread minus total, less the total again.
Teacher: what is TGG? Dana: -34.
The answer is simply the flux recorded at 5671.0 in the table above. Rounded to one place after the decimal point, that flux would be 212.0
